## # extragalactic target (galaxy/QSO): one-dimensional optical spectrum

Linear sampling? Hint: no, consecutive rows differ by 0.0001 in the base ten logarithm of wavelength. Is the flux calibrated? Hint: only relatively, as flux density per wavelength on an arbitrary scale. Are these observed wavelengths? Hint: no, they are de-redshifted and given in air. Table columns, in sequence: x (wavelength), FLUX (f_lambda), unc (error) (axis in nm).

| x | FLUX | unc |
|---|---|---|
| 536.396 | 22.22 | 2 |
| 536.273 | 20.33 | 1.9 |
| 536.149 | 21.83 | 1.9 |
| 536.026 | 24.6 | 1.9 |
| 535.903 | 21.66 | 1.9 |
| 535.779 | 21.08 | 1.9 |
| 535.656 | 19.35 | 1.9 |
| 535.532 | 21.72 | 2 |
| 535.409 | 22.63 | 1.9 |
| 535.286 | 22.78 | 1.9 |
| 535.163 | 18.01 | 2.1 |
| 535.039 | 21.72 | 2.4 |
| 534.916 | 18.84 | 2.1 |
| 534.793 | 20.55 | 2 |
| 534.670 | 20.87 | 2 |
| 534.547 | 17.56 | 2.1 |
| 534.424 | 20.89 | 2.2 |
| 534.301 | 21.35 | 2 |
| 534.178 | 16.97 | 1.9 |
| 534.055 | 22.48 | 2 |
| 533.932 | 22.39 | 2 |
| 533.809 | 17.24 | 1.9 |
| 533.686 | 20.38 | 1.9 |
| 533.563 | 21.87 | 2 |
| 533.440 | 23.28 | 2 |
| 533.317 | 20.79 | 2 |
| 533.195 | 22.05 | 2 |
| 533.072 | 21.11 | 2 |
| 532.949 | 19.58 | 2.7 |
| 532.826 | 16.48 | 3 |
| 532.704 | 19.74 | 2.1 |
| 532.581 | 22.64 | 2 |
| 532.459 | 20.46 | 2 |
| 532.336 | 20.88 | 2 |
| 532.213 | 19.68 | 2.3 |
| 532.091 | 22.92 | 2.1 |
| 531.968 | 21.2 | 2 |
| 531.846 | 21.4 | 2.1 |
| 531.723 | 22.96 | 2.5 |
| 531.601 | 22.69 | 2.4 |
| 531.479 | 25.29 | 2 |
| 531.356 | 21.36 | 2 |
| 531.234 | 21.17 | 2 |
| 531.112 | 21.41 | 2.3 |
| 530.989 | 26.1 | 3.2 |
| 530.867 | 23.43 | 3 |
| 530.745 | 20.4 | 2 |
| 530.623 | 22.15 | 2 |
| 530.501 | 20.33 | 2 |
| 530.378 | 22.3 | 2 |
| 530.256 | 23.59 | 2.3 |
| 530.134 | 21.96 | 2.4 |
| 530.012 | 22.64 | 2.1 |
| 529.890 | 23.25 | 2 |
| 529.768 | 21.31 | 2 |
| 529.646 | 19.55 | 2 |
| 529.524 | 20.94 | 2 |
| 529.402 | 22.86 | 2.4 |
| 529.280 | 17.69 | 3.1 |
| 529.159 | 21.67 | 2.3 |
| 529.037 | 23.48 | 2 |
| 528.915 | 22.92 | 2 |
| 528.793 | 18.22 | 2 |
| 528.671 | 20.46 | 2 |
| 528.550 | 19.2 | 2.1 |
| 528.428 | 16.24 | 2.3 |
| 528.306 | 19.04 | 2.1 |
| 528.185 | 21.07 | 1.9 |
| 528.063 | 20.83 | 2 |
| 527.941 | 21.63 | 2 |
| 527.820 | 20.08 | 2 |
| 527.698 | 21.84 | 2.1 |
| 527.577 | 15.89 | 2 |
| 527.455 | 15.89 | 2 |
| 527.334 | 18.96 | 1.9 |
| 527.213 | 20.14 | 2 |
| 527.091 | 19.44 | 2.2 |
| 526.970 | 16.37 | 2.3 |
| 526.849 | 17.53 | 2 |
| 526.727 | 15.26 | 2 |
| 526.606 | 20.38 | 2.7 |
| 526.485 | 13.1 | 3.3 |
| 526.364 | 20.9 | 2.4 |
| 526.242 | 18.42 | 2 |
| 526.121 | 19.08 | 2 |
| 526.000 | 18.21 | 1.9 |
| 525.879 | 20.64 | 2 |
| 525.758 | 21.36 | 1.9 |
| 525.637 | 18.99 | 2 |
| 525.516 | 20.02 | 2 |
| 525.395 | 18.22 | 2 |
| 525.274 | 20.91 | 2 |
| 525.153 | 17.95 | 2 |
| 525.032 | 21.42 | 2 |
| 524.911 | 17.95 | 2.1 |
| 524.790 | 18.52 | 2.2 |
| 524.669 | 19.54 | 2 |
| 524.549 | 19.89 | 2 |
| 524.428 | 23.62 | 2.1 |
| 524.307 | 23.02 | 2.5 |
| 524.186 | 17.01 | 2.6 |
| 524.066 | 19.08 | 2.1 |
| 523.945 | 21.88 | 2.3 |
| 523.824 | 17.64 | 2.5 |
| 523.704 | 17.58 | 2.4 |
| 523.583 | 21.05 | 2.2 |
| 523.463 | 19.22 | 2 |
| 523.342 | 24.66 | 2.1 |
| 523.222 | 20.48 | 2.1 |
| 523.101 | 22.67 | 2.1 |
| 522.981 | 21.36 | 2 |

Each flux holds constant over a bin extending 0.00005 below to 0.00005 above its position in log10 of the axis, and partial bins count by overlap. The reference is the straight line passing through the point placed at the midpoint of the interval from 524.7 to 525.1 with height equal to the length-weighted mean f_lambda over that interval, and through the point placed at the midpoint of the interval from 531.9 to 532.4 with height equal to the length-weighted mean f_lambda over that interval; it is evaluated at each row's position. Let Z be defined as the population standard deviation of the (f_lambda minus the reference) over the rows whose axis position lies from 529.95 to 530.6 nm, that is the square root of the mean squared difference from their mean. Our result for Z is 1.1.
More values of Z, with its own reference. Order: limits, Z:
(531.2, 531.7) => 1.6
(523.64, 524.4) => 2.3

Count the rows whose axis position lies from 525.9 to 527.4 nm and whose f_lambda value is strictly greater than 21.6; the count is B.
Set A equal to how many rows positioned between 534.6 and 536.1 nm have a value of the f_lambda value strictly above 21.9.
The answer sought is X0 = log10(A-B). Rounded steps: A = 3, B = 0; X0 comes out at 0.48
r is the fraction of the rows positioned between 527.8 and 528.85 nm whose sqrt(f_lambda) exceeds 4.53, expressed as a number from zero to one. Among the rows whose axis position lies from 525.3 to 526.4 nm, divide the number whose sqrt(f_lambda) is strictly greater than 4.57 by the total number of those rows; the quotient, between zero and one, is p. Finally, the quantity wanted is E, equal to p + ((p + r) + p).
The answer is 1.0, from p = 0.22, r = 0.33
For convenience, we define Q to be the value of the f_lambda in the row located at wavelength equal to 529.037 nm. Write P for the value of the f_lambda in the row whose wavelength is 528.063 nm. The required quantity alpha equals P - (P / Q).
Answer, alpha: 19.9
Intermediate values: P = 20.83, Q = 23.48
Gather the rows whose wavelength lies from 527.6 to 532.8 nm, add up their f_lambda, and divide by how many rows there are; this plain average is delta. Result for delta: 21.4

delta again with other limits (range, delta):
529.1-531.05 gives 21.9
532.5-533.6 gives 20.8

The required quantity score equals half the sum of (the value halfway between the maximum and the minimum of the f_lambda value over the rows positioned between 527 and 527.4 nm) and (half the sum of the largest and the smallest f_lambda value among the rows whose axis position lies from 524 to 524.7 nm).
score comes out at 19.9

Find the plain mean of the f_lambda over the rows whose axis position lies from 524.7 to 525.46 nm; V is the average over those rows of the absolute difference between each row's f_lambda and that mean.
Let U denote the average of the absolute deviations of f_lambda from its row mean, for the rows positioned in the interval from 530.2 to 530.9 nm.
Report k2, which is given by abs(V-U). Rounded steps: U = 1.11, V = 1.34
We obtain 0.22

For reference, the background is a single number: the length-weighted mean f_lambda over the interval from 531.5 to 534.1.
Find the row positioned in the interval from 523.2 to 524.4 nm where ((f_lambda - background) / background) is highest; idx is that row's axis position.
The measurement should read 523.342 nm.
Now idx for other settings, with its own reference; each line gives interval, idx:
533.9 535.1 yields 534.055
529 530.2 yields 529.037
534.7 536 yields 535.286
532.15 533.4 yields 532.581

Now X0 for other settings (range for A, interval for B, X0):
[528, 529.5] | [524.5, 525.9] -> 0.48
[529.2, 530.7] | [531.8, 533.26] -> 0.60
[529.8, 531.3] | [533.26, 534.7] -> 0.60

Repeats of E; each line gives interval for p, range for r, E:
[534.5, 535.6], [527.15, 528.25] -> 1.8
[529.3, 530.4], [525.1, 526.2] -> 3.0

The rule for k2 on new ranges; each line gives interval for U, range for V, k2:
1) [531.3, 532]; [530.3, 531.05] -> 0.38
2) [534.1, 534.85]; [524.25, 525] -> 0.31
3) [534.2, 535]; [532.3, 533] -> 0.16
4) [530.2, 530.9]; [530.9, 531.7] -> 0.68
